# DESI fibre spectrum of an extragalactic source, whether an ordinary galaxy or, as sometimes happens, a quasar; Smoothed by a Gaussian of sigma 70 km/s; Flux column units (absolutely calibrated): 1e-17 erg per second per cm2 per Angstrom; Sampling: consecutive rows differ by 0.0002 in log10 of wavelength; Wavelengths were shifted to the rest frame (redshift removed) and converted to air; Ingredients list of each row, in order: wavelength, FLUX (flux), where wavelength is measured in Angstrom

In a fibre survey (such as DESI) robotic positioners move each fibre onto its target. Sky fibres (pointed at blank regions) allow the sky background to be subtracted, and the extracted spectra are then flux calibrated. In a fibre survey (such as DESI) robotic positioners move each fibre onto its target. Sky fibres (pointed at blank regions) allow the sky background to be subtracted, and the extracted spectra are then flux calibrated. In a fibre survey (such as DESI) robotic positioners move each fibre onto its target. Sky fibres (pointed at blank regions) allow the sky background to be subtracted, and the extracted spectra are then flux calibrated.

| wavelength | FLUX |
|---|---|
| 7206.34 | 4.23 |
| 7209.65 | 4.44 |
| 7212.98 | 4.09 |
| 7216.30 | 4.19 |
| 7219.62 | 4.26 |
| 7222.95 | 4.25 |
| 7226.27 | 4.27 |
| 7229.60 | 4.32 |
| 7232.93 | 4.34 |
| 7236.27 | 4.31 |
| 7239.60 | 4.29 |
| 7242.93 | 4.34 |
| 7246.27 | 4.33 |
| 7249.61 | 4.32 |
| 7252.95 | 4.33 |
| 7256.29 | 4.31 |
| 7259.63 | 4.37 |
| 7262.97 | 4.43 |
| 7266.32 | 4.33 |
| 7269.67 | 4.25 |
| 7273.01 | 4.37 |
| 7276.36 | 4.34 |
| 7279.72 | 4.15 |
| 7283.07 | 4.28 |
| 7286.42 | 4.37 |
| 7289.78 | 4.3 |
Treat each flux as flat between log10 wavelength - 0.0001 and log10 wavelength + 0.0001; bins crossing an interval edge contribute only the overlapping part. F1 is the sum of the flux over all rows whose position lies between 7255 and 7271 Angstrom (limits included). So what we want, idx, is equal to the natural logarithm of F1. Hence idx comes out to 3.08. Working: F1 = 21.7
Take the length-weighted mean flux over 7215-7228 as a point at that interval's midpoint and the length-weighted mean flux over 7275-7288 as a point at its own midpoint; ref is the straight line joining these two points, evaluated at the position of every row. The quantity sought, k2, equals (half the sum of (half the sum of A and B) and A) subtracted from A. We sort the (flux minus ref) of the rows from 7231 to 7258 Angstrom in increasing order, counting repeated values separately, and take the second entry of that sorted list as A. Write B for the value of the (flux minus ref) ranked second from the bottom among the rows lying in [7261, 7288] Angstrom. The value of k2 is 0.017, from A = 0.04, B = -0.026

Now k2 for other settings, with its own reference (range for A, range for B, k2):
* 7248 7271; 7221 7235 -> 0.005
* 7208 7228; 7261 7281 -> -0.007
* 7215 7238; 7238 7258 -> -0.010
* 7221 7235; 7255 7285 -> 0.012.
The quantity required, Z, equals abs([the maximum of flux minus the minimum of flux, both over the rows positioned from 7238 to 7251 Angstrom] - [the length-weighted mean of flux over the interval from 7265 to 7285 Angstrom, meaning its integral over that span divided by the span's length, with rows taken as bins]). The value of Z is 4.24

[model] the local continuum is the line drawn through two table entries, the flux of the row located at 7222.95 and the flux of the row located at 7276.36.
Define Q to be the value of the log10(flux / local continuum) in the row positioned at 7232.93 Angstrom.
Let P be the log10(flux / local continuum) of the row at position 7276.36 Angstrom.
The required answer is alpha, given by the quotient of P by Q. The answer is 0.0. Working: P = 0.0000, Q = 0.007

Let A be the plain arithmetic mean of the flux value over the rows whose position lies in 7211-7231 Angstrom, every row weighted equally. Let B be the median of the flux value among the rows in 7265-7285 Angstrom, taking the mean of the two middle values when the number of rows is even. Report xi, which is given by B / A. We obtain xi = 1.018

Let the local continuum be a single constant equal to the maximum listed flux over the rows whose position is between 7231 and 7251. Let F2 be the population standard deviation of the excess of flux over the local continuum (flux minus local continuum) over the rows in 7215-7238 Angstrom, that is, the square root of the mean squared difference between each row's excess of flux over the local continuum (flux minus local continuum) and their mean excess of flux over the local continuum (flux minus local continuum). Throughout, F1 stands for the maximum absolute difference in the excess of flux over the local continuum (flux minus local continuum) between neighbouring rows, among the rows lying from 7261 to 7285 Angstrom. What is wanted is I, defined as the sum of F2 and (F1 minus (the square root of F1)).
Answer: -0.199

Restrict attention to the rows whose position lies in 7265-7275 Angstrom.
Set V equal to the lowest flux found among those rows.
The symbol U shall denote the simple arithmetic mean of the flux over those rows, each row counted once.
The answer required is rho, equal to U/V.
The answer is 1.02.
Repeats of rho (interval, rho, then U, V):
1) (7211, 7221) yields 1.02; 4.18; 4.09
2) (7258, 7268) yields 1.01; 4.38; 4.33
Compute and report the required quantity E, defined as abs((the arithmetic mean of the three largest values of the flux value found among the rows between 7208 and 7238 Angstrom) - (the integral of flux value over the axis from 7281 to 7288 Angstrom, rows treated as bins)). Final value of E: 26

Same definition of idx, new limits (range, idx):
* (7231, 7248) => 3.07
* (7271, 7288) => 3.07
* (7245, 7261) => 3.08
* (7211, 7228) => 3.05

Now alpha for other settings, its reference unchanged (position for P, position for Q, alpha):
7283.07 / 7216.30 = 1.4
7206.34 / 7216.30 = -0.2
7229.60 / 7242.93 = 1.0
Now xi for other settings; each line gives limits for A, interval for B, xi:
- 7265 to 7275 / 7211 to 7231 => 0.986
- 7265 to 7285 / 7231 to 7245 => 1.009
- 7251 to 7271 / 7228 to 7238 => 0.996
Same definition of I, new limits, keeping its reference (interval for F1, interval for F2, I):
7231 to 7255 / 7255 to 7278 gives -0.122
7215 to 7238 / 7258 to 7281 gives -0.109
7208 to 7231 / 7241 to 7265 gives -0.204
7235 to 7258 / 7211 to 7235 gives -0.096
